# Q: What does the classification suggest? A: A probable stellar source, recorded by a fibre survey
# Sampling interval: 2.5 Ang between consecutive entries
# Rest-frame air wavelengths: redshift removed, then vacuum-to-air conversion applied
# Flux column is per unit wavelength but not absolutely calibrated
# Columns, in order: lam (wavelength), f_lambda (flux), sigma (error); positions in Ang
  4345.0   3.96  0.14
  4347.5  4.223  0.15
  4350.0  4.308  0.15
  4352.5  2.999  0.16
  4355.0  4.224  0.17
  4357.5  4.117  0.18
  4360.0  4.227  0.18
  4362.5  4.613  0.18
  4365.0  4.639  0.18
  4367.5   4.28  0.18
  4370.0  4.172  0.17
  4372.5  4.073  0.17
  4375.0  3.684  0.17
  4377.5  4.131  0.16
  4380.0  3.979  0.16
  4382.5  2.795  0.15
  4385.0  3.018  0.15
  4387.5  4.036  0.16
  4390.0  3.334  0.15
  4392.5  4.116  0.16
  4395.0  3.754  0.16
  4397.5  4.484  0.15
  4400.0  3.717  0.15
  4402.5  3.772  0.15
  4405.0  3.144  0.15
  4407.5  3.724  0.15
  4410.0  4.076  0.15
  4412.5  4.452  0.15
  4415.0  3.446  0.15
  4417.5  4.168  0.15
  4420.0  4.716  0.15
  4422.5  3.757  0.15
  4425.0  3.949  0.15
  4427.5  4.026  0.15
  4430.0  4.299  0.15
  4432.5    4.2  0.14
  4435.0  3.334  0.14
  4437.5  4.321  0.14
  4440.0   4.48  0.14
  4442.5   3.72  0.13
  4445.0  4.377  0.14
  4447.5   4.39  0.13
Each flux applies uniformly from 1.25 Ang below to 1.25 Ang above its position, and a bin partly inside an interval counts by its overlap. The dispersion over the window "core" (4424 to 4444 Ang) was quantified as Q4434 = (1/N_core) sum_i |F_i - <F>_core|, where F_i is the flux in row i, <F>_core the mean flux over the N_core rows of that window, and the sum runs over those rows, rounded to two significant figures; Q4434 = 0.28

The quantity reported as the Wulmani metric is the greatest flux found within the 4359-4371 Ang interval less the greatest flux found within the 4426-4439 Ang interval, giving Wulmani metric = 0.32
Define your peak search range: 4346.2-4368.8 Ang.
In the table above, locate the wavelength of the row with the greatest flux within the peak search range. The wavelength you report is 4365.0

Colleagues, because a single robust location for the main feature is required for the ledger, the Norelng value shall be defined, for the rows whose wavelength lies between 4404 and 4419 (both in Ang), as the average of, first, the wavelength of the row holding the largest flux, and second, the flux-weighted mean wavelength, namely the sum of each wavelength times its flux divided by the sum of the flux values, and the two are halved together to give 4412.0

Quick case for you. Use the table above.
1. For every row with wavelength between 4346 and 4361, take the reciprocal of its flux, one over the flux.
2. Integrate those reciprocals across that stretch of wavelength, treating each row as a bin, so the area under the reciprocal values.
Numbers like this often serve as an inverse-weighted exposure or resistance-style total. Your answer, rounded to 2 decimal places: 3.80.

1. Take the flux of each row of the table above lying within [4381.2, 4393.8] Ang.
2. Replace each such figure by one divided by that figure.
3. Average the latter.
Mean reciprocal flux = 0.296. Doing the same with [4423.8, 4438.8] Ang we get 0.251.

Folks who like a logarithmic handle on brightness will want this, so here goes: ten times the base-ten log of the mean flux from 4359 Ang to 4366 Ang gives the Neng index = 6.53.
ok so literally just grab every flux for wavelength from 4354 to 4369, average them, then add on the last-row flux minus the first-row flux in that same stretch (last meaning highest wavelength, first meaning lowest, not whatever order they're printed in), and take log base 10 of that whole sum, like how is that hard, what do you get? 0.64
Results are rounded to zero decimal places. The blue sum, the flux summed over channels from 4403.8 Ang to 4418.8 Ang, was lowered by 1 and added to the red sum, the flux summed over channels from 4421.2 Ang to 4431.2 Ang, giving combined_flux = 38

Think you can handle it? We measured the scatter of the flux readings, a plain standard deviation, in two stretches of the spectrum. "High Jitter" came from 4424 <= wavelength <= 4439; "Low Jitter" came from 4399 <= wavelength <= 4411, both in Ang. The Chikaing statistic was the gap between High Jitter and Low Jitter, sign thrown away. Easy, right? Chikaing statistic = 0.03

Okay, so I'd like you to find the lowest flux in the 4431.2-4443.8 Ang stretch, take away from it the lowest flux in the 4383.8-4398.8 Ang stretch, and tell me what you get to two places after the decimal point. 0.32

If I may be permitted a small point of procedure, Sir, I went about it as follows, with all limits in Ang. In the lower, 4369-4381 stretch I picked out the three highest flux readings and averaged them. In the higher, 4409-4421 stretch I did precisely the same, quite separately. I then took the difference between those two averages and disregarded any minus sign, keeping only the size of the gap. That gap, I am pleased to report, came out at 0.32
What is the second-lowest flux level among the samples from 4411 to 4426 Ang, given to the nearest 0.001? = 3.757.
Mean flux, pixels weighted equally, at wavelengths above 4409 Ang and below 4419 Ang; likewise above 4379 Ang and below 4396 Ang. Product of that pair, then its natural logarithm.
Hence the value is 2.67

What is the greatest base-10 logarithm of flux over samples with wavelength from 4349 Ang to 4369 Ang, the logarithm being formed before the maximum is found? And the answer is 0.67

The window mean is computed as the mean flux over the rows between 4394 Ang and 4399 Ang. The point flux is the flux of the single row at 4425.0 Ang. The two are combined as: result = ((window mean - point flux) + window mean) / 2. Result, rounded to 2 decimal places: 2.14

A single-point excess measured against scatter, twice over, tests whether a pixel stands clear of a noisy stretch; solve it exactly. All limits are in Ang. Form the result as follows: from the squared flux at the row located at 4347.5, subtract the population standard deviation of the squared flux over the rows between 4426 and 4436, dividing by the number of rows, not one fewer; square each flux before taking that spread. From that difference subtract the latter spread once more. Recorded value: 12.1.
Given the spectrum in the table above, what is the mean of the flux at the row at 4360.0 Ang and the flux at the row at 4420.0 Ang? 4.47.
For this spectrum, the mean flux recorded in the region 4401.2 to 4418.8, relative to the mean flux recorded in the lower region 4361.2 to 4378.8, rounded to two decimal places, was 0.91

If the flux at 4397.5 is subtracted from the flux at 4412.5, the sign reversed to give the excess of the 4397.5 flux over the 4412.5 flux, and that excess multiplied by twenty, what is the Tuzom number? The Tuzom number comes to 1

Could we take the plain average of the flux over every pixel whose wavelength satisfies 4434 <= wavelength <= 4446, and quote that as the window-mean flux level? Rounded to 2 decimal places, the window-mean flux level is 4.05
